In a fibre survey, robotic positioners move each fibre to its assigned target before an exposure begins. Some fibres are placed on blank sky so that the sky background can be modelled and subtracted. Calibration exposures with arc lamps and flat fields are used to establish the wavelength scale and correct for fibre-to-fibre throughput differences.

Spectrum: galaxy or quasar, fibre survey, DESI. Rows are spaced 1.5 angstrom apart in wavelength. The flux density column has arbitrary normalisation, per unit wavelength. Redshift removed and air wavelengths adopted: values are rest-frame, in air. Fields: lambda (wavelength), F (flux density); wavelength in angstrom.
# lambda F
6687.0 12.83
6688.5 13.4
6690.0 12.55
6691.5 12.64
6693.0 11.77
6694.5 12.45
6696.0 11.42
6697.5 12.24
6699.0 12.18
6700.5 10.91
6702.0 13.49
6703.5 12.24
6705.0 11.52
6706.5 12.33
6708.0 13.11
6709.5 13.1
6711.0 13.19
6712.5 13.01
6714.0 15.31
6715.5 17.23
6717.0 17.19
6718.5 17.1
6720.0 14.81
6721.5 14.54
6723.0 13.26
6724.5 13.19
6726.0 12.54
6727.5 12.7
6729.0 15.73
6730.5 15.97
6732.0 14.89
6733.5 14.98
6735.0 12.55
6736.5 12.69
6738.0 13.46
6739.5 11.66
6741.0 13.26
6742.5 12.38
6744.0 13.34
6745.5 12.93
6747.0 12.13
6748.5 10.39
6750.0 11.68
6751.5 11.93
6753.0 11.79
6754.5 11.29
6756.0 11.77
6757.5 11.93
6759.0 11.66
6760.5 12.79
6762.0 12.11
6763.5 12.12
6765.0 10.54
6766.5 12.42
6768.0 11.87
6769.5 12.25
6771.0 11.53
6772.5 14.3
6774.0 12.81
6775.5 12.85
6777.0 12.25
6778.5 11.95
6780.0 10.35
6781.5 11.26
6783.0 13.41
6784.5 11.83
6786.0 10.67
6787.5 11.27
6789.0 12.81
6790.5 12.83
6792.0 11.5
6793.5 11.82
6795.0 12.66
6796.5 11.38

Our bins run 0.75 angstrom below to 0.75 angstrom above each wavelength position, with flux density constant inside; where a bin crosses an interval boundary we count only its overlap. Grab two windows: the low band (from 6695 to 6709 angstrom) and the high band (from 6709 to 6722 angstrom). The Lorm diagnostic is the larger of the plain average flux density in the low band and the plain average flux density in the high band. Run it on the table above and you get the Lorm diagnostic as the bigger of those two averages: 15.1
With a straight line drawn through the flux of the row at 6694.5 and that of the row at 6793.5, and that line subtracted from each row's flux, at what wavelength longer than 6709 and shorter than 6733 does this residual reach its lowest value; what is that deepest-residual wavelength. 6726.0 angstrom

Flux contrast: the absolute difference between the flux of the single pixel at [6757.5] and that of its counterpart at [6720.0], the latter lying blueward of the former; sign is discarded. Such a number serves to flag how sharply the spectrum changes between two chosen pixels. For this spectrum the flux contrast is 2.9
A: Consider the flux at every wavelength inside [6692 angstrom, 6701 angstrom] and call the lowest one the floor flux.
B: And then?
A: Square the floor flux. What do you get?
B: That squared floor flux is 119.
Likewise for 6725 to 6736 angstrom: 157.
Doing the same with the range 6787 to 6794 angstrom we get 127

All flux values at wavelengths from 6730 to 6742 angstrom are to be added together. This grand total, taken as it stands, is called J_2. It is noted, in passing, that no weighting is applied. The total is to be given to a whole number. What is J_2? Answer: 109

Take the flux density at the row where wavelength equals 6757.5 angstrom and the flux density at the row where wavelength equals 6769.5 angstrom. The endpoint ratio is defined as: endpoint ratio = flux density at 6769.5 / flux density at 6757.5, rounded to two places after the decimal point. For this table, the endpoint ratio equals 1.03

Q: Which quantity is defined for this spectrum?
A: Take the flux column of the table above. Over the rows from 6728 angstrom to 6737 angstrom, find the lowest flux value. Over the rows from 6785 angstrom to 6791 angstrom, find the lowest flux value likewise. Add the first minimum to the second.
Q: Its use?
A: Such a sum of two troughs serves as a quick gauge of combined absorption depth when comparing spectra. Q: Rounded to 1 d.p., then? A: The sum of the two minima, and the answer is 23.2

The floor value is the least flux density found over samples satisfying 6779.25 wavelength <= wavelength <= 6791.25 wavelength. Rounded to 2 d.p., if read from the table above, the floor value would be 10.35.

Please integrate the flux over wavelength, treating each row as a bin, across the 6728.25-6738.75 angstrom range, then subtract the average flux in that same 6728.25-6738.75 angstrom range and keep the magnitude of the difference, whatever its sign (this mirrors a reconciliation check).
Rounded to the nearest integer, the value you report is 136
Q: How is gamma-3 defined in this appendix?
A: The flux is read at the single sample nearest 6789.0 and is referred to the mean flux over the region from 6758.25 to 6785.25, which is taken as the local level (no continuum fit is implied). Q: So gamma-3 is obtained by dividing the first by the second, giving 1.06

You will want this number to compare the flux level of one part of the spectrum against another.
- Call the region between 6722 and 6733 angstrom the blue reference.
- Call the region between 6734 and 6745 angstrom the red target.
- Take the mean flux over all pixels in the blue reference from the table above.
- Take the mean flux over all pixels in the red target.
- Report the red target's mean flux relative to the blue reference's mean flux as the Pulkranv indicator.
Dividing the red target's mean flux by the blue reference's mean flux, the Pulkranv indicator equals 0.91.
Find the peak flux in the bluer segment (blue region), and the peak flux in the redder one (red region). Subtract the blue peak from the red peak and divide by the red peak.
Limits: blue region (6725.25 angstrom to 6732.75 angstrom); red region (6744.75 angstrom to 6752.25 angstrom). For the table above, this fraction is -0.24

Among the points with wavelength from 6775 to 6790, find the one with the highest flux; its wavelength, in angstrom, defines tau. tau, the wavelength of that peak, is 6783.0 angstrom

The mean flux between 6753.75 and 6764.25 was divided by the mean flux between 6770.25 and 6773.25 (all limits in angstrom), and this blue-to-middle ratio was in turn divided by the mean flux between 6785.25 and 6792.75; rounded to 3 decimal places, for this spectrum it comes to 0.078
